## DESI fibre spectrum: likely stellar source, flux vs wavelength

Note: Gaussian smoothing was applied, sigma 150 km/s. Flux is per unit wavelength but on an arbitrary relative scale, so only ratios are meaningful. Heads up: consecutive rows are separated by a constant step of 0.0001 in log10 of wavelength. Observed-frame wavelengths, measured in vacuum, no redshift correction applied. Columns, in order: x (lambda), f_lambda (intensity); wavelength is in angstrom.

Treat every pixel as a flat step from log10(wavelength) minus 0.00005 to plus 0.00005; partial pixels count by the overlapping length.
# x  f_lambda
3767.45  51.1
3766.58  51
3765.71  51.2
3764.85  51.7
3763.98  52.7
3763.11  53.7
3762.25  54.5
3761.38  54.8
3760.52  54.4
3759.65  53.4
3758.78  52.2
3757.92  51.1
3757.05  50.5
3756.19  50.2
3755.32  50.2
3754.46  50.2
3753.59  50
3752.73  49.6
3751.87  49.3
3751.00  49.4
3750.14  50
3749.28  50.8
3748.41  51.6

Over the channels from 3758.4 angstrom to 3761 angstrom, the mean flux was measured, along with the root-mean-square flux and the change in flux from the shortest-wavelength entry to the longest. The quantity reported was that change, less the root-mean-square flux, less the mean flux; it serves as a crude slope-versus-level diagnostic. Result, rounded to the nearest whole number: -104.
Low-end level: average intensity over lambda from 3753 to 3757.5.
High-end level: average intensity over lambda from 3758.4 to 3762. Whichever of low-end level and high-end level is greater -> 53.7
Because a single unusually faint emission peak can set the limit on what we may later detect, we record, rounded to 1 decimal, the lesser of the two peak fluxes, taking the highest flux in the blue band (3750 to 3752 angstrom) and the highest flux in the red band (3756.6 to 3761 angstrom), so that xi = 50.0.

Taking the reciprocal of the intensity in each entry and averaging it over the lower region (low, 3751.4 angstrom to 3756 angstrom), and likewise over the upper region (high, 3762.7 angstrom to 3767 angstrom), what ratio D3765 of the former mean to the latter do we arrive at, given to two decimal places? 1.04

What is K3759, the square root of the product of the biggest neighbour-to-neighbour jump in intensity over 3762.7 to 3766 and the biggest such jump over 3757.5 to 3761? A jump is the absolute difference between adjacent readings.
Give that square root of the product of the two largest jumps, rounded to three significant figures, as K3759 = 1.10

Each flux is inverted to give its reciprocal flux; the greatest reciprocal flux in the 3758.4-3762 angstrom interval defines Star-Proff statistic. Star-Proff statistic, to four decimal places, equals 0.0192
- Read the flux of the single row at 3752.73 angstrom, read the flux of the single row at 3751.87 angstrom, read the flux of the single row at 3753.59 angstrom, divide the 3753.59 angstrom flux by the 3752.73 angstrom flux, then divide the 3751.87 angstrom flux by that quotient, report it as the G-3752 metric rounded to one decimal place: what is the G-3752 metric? 48.9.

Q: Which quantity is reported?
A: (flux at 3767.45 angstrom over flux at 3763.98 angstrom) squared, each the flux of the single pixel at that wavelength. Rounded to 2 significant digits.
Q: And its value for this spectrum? 0.94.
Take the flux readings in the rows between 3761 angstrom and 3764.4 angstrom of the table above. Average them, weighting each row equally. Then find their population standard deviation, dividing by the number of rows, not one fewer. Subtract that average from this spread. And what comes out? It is -53.1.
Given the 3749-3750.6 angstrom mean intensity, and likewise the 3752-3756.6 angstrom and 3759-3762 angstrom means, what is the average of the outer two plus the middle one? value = 102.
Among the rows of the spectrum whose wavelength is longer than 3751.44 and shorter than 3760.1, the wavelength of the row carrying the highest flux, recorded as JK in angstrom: 3759.65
